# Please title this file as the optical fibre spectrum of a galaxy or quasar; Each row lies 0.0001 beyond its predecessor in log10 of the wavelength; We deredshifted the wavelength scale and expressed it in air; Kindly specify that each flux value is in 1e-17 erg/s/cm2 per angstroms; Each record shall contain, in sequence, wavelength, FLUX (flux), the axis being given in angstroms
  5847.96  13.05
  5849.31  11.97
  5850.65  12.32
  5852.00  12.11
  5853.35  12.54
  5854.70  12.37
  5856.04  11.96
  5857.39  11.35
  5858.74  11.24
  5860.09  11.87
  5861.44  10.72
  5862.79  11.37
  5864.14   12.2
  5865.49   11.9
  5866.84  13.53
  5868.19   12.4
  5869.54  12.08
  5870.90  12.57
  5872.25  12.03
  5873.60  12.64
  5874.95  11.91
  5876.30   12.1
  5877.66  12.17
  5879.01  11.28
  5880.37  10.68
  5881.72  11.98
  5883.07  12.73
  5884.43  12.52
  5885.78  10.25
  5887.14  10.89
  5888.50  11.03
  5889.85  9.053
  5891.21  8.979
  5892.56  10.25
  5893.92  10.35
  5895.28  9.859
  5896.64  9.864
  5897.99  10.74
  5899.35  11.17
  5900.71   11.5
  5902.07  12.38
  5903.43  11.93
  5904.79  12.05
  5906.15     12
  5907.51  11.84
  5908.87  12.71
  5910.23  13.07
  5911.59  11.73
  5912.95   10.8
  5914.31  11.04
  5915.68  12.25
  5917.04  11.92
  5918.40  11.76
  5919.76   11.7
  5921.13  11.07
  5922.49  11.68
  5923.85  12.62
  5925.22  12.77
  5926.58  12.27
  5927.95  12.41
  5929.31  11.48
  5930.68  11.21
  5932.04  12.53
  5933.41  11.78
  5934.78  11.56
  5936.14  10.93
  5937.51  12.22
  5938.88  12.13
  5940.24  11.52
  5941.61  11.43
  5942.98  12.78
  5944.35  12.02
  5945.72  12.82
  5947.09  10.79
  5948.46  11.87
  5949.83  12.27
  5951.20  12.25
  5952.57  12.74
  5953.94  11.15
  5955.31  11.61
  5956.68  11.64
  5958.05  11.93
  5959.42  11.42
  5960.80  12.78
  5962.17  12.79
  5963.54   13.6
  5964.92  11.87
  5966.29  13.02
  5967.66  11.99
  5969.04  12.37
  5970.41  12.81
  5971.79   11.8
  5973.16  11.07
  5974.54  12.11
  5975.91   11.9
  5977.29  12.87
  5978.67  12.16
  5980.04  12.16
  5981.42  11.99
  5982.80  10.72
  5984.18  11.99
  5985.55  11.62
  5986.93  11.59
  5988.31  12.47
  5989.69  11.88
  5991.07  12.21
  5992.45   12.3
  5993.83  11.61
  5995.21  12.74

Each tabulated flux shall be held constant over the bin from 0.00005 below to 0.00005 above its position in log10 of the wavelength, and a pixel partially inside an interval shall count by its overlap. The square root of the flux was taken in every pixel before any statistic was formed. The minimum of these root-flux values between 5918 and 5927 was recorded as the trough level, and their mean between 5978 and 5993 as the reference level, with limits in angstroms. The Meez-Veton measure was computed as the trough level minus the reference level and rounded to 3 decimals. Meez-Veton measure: -0.124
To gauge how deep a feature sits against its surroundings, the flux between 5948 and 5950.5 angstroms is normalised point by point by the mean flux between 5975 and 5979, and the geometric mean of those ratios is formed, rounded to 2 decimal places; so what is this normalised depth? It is 0.98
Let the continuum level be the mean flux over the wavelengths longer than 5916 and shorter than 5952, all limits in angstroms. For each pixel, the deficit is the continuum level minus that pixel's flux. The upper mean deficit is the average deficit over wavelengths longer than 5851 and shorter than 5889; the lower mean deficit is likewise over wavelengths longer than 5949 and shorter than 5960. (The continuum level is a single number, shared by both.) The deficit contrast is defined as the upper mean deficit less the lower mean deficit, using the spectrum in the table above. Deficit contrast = 0.0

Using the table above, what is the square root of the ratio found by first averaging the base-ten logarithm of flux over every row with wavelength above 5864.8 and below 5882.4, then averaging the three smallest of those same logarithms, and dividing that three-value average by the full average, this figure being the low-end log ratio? 0.986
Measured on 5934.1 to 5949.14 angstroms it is 0.986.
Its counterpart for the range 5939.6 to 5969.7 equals 0.983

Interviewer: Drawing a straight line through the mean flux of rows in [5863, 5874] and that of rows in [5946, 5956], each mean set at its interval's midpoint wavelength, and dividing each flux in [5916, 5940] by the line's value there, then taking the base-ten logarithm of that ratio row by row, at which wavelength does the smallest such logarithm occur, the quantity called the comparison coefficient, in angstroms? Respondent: 5936.14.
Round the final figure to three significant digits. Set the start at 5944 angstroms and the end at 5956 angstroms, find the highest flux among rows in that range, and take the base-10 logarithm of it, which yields 1.11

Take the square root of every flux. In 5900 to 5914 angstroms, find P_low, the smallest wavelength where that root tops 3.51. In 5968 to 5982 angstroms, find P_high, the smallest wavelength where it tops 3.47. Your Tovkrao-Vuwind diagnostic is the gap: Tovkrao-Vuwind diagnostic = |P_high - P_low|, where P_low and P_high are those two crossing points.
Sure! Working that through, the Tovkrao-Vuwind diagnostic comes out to 67.0 angstroms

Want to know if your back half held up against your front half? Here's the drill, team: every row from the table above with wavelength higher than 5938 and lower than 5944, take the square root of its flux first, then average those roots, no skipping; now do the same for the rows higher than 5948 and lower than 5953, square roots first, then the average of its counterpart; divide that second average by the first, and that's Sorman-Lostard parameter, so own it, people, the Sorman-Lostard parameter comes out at 1.01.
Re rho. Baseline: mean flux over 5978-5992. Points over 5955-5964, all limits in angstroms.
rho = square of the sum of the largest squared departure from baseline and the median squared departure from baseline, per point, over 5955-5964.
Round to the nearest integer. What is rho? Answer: 10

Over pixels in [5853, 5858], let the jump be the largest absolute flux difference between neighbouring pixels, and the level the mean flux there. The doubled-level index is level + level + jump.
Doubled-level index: 24.7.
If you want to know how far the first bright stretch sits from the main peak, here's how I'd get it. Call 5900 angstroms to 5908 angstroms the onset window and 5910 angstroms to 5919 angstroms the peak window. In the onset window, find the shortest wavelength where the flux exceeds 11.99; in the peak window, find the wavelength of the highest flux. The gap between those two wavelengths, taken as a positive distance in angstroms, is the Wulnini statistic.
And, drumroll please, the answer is 8.2 angstroms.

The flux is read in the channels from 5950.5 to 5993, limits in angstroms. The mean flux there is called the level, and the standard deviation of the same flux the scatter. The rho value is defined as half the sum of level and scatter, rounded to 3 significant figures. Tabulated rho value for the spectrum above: 6.35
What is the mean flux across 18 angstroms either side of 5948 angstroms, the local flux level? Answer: 12.0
